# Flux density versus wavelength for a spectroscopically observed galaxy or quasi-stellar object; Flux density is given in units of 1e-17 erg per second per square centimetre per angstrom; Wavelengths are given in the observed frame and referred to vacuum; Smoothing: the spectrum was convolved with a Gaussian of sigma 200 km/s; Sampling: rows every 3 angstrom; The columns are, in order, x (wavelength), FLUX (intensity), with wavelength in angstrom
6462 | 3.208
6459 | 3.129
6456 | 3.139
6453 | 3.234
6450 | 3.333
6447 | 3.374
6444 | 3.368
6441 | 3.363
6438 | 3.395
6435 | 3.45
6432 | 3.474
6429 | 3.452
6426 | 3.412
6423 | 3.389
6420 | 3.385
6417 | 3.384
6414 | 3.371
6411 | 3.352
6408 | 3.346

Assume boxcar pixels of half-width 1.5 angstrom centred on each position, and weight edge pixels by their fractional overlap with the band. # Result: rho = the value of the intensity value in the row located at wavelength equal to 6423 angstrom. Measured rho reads 3.389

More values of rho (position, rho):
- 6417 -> 3.384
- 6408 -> 3.346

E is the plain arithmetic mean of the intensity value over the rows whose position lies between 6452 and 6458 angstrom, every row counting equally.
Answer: 3.19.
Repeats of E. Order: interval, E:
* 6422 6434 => 3.43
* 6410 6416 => 3.36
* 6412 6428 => 3.39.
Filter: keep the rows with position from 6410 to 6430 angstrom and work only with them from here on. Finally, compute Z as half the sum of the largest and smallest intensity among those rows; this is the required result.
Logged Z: 3.402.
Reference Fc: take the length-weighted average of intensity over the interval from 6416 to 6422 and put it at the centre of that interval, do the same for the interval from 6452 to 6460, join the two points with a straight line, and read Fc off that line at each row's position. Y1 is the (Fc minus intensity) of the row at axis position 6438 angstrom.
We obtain -0.12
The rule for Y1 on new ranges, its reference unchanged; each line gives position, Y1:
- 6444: -0.13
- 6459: 0.02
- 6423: -0.03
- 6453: -0.05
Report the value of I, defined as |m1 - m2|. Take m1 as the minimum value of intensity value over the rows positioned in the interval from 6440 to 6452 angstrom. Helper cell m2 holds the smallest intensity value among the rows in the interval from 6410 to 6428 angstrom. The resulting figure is 0.02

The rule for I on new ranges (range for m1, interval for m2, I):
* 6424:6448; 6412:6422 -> 0.01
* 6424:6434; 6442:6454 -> 0.18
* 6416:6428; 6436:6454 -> 0.15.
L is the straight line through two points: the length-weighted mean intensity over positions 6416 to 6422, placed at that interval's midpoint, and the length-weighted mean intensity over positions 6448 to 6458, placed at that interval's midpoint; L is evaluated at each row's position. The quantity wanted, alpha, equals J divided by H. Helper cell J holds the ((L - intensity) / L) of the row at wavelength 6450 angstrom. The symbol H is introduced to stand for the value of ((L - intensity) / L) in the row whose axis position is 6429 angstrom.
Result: 0.8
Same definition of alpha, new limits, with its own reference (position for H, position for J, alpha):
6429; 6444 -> 0.8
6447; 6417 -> -0.1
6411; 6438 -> -1.4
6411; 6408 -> 1.3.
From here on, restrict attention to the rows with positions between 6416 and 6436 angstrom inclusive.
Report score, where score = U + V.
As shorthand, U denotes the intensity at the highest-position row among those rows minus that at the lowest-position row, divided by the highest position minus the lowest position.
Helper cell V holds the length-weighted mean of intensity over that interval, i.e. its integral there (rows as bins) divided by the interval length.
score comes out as 3.42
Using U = 0.004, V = 3.42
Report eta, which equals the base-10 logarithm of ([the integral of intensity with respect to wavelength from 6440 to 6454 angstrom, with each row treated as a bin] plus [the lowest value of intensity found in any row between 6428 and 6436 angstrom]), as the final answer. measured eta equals 1.70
